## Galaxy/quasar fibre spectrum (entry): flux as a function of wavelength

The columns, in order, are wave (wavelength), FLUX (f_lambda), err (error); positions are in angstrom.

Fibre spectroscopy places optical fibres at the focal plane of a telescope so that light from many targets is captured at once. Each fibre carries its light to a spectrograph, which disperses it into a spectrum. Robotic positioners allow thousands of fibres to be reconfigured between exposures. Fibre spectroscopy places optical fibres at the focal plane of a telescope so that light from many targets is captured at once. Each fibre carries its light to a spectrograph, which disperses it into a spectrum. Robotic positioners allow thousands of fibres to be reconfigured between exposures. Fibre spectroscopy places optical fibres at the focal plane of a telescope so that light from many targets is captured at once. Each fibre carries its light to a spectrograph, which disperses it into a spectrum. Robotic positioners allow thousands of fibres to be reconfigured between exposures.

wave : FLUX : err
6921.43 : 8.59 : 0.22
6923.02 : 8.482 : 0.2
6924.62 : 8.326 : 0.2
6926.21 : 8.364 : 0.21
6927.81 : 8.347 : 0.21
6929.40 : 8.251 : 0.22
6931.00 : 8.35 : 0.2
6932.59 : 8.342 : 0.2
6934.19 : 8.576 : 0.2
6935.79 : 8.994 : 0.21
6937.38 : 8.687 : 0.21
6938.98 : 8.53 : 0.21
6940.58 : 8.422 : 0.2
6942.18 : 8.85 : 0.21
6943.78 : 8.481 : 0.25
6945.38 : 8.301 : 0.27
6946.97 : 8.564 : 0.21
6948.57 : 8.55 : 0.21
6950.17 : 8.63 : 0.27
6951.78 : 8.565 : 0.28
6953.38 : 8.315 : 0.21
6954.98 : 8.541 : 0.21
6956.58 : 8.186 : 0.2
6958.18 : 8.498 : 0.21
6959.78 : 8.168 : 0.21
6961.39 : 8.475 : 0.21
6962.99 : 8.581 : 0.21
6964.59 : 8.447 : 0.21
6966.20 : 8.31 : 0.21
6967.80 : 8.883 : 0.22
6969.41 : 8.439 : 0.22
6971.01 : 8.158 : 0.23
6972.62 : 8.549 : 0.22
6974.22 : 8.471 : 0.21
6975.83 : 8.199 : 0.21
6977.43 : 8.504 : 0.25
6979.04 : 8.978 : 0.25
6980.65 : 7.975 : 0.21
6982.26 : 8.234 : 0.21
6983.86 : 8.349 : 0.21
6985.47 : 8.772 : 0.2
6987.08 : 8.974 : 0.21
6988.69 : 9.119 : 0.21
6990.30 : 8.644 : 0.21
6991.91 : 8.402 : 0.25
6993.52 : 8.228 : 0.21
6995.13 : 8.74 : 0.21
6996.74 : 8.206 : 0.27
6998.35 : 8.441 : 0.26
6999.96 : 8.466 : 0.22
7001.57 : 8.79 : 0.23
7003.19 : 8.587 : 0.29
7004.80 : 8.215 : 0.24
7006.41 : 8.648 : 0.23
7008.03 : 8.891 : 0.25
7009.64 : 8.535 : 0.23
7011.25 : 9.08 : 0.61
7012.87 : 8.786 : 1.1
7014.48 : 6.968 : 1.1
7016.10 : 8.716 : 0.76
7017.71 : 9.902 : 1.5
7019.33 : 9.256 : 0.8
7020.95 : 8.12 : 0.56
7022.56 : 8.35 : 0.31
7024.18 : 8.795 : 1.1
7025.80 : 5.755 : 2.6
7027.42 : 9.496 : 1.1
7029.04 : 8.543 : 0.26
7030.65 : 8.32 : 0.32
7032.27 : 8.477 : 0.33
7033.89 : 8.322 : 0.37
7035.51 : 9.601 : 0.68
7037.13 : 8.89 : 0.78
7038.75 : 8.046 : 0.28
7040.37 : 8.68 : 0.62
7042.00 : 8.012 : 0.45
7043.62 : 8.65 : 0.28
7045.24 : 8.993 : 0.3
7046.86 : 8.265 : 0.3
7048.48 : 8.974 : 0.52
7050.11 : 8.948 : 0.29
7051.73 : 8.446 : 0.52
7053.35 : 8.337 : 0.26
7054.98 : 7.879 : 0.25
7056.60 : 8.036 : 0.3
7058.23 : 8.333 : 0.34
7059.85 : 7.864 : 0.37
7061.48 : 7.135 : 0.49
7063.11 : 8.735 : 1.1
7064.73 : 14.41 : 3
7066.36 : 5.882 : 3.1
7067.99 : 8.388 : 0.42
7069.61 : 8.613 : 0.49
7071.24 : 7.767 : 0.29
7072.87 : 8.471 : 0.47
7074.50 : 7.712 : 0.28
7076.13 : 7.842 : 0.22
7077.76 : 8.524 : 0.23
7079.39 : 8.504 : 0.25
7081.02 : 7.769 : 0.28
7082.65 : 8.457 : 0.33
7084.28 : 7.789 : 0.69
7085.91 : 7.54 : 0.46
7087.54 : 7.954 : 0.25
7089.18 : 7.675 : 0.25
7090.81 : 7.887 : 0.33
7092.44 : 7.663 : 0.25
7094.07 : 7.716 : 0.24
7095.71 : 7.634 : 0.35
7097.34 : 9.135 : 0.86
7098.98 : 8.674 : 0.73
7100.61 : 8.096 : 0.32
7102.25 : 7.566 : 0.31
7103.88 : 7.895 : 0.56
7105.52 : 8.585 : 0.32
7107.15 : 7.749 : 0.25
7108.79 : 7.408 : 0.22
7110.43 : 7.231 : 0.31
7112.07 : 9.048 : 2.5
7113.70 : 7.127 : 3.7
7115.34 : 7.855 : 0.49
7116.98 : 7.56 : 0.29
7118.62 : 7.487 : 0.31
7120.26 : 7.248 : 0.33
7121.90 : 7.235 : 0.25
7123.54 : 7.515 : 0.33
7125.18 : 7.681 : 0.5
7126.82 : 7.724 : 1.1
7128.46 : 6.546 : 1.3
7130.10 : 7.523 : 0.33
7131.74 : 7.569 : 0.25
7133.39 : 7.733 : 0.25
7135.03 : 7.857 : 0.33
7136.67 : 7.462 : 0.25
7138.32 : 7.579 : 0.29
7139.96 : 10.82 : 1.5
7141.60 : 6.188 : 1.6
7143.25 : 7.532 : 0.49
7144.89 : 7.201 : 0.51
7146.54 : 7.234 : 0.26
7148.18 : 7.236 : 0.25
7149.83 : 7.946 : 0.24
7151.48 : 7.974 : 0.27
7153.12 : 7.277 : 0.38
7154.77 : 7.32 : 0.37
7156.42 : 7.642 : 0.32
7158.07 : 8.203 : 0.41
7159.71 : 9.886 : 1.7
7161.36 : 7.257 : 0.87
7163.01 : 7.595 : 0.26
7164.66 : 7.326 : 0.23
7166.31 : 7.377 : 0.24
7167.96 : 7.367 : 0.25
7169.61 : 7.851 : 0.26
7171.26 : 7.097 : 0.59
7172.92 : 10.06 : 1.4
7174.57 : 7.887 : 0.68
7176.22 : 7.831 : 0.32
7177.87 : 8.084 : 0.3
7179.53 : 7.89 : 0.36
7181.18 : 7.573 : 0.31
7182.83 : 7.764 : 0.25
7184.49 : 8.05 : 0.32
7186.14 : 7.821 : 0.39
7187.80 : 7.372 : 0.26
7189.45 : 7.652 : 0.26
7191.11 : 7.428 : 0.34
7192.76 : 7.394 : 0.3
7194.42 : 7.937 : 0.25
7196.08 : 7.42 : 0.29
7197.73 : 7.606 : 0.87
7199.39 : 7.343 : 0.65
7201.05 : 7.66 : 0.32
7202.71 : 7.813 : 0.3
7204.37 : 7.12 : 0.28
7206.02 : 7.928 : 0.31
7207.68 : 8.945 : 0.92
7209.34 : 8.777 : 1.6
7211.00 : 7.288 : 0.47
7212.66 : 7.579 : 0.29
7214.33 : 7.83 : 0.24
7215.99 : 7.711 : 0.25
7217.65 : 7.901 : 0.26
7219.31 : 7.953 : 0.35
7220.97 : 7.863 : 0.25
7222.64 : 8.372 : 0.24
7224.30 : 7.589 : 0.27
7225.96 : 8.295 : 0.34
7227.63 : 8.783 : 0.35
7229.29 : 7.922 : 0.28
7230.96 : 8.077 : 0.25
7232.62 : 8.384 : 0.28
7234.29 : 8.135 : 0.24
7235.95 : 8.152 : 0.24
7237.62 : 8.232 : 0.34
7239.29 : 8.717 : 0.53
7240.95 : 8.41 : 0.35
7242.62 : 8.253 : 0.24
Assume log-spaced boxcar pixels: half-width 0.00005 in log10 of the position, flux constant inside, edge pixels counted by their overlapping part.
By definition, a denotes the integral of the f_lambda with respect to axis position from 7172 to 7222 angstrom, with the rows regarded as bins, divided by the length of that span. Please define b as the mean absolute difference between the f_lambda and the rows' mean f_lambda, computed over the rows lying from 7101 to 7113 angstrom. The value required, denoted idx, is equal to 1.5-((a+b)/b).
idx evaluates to -15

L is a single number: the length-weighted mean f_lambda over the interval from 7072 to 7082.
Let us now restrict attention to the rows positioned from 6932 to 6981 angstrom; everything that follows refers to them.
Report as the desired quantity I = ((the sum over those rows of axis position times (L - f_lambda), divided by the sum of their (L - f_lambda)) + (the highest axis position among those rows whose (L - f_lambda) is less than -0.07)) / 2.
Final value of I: 6966.6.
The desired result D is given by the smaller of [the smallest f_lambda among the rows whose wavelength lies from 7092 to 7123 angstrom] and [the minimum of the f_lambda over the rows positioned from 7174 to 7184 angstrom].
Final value 7.13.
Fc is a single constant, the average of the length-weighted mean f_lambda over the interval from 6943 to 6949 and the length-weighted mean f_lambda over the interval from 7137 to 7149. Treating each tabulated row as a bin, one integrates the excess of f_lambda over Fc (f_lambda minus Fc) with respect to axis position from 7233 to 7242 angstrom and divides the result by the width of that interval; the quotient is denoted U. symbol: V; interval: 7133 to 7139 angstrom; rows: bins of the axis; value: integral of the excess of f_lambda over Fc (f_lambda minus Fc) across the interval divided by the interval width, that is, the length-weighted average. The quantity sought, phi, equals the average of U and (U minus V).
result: 0.46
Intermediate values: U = 0.25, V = -0.4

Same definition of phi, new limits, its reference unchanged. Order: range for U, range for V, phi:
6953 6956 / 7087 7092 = 0.48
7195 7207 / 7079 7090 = -0.43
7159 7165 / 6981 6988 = -0.28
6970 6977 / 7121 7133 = 0.61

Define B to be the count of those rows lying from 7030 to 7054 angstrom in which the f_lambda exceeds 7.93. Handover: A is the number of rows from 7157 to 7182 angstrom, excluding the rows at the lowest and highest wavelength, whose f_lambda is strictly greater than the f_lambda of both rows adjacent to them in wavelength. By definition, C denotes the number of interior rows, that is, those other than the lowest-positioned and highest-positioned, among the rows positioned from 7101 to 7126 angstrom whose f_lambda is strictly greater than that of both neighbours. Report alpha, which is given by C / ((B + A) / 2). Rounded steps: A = 6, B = 15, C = 3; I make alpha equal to 0.3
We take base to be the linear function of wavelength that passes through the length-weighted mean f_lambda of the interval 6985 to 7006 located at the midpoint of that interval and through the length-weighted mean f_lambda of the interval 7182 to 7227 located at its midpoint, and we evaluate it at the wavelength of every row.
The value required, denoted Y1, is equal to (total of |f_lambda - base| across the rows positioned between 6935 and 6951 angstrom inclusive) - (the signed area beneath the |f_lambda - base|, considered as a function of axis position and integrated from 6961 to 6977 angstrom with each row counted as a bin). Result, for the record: -2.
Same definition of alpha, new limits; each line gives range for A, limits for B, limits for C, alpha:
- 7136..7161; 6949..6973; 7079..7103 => 0.6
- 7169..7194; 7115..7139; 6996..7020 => 2.0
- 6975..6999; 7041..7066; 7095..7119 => 0.5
